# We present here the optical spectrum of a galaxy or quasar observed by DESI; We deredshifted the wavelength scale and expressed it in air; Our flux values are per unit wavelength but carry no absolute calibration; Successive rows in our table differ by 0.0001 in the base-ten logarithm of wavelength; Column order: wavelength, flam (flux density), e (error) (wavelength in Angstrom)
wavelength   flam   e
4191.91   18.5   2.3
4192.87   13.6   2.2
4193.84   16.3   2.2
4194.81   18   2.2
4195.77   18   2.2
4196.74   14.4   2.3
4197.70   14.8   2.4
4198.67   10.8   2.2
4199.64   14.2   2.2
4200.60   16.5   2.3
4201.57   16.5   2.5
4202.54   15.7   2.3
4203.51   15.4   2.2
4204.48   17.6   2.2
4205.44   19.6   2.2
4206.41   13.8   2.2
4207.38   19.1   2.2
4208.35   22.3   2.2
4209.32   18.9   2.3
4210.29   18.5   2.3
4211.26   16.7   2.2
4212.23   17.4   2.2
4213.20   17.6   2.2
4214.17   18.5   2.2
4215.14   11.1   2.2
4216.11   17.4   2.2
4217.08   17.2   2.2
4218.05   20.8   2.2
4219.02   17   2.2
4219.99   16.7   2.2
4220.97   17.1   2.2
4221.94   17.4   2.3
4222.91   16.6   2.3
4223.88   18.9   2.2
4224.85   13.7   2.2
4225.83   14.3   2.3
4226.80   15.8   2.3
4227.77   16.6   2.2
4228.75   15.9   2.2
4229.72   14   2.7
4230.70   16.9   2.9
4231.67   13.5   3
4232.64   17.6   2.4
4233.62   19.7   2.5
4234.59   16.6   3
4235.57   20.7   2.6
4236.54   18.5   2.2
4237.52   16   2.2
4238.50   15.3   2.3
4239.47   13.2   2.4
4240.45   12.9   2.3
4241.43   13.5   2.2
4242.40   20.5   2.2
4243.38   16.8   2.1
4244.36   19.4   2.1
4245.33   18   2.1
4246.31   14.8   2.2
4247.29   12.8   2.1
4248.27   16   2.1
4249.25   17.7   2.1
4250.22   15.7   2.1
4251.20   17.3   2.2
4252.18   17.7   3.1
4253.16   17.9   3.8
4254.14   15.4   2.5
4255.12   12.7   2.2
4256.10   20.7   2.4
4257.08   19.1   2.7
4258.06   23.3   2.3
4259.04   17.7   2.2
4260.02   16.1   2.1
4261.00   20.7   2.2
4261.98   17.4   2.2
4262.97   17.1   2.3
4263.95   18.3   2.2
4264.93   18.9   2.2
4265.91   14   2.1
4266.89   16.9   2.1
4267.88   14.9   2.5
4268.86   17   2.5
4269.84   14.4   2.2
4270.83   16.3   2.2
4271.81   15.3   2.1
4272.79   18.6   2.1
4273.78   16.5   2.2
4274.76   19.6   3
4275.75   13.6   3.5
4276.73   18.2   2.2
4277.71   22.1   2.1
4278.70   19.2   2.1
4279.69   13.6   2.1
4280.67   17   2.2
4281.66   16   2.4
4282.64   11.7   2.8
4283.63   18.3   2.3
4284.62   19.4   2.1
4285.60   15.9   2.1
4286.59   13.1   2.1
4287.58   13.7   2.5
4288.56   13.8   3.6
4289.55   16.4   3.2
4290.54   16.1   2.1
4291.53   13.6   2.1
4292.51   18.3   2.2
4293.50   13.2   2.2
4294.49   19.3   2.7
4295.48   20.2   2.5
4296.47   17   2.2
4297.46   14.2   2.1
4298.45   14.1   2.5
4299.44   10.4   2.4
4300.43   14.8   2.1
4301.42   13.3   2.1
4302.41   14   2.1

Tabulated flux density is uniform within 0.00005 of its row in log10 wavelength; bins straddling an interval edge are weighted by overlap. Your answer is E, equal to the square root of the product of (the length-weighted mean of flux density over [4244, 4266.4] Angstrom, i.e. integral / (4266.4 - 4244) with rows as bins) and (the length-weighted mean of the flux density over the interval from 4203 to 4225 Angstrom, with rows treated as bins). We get 17.4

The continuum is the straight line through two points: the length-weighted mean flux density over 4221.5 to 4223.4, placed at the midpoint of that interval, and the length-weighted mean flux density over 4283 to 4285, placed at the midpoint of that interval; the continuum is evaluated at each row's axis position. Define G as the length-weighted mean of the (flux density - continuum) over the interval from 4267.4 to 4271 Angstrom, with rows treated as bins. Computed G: -2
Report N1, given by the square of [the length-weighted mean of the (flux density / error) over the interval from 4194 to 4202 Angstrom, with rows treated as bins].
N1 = 46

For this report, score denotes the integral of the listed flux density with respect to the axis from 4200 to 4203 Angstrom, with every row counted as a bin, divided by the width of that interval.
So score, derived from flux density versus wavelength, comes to 16.2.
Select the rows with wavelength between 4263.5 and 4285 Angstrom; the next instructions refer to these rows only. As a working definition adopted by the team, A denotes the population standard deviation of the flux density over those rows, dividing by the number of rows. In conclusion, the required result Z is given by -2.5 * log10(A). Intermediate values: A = 2.43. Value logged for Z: -0.96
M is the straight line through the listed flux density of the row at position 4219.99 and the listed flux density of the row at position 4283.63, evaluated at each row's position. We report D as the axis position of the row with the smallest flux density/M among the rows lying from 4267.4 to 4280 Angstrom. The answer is 4279.69 Angstrom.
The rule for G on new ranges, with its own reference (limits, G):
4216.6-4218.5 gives 2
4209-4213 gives 1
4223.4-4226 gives -1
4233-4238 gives 1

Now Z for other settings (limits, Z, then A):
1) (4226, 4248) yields -0.95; 2.40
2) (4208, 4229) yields -0.88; 2.25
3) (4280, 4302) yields -1.02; 2.56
